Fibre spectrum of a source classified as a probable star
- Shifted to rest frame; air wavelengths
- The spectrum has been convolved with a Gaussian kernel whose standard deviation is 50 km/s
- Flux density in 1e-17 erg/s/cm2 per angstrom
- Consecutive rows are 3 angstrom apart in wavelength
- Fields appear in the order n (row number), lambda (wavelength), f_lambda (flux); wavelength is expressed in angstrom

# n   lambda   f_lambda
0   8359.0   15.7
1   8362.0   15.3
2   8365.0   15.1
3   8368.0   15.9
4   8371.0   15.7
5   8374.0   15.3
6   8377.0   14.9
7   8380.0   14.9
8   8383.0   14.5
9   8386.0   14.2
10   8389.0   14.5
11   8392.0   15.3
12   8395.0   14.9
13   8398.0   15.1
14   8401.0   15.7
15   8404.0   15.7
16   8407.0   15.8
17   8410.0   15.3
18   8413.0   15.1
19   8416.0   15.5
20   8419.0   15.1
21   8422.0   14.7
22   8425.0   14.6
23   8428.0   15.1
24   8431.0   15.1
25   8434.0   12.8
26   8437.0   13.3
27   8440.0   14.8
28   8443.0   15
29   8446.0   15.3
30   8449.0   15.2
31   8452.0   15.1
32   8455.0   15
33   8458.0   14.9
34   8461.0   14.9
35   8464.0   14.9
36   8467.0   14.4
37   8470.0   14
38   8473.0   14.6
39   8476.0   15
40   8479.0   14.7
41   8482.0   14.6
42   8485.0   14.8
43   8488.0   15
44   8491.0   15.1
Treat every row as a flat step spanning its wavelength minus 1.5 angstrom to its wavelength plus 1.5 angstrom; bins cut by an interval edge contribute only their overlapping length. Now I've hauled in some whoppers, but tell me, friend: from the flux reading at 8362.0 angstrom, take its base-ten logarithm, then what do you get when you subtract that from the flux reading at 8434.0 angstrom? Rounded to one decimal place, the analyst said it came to 11.6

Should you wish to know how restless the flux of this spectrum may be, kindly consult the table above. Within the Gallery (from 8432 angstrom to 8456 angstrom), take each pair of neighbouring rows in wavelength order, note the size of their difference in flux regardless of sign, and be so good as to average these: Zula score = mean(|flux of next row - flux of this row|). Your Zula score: 0.40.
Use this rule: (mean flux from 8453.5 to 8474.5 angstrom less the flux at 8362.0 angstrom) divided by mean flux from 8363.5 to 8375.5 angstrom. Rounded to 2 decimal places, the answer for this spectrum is -0.04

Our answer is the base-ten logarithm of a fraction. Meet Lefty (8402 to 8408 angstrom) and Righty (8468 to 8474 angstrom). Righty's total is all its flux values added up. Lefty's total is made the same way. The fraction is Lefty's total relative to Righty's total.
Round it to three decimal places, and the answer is 0.042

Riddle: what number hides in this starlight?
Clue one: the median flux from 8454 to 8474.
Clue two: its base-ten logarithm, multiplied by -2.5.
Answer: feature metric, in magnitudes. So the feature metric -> -2.93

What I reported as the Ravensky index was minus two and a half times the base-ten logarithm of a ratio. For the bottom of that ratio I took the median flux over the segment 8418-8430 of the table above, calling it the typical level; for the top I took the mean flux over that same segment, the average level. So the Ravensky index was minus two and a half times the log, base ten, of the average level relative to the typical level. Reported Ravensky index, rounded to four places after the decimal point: 0.0018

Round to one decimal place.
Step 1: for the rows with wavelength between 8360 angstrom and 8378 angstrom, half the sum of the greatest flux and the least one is 15.4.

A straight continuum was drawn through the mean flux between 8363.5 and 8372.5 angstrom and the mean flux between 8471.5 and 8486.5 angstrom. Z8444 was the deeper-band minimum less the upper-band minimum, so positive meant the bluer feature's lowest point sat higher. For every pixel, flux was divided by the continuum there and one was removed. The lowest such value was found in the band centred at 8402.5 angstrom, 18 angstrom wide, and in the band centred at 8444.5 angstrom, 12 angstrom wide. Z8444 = -0.015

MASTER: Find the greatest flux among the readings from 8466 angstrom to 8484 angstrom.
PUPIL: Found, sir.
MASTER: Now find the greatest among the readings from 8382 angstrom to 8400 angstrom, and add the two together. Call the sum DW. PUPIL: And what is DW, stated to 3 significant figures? 30.3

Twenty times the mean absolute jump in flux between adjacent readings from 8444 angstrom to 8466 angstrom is 1.3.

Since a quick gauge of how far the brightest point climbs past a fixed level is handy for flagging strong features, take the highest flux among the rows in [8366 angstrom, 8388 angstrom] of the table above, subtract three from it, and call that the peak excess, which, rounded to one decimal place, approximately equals 12.9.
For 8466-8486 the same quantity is 12.0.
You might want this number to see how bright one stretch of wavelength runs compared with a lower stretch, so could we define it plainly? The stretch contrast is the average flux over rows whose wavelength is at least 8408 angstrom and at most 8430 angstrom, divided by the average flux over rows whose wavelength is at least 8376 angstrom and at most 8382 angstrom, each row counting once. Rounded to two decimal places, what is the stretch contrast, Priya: 1.01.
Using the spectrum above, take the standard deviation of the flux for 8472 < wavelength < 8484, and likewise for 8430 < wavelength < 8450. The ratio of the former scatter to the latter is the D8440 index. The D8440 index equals 0.2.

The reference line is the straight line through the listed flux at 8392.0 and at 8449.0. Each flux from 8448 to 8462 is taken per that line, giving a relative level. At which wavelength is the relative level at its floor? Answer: 8458.0 angstrom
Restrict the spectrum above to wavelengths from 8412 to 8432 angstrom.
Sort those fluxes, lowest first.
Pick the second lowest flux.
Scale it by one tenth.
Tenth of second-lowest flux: 1.47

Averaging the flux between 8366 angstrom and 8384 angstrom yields 15.2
